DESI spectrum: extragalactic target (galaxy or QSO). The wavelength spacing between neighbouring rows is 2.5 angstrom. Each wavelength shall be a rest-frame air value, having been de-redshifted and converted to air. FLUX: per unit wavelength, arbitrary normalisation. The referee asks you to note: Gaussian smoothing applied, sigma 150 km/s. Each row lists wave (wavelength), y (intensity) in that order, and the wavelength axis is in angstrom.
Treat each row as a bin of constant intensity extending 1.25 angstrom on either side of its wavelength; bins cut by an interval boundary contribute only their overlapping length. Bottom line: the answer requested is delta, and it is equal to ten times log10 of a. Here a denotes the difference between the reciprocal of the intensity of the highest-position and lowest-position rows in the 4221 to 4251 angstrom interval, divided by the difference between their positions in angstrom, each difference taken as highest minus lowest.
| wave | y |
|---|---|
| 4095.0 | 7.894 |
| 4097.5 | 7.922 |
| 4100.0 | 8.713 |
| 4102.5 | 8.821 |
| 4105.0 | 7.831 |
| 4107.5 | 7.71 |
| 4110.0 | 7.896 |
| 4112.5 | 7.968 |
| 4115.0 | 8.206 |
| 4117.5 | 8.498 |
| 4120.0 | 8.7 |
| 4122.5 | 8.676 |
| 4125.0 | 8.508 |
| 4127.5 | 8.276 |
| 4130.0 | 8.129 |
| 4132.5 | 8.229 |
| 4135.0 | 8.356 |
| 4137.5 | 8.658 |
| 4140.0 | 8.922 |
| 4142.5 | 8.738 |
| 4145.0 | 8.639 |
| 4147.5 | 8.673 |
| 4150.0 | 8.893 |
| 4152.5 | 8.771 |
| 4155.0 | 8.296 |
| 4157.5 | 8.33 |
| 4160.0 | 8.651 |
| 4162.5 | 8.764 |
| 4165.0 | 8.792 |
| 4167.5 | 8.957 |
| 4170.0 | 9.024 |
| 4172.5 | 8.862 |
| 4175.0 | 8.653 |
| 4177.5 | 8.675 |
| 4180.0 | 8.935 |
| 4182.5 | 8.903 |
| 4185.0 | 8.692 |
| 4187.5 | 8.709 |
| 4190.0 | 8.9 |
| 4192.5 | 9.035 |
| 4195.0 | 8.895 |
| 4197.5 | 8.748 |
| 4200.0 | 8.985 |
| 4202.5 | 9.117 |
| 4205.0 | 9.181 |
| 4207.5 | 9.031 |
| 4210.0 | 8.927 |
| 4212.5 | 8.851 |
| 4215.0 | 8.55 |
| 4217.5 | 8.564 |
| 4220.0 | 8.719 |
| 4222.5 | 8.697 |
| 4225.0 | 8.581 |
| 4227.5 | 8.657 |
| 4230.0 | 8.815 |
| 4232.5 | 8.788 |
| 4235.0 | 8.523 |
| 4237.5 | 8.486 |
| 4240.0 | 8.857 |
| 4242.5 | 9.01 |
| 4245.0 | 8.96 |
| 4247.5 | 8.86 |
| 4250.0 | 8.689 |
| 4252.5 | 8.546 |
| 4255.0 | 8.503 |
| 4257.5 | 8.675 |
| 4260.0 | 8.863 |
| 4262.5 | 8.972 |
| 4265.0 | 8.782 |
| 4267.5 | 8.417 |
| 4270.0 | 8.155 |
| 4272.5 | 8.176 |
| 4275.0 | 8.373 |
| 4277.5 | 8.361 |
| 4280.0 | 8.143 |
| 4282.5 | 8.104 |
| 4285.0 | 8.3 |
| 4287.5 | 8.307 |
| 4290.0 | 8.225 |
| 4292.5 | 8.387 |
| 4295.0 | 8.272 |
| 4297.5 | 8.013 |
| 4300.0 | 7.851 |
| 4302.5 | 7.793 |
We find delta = -54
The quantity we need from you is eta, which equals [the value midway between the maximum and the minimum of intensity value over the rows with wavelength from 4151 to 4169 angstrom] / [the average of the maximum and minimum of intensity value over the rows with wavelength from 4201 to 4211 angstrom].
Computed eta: 0.95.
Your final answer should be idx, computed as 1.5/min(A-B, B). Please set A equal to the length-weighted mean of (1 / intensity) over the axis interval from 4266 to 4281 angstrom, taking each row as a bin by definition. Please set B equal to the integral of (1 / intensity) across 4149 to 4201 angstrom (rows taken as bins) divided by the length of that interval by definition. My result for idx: 218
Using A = 0.1208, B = 0.114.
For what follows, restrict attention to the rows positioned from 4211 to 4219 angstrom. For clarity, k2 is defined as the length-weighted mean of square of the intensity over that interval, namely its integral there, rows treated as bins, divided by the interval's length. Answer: 75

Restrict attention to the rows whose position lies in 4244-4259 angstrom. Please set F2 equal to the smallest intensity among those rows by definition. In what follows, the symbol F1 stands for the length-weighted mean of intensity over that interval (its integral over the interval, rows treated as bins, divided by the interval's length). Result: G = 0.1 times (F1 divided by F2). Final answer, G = 0.102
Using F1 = 8.70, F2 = 8.503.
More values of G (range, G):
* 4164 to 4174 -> 0.101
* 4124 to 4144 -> 0.104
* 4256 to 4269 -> 0.104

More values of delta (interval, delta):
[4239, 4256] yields -35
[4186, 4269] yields -43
